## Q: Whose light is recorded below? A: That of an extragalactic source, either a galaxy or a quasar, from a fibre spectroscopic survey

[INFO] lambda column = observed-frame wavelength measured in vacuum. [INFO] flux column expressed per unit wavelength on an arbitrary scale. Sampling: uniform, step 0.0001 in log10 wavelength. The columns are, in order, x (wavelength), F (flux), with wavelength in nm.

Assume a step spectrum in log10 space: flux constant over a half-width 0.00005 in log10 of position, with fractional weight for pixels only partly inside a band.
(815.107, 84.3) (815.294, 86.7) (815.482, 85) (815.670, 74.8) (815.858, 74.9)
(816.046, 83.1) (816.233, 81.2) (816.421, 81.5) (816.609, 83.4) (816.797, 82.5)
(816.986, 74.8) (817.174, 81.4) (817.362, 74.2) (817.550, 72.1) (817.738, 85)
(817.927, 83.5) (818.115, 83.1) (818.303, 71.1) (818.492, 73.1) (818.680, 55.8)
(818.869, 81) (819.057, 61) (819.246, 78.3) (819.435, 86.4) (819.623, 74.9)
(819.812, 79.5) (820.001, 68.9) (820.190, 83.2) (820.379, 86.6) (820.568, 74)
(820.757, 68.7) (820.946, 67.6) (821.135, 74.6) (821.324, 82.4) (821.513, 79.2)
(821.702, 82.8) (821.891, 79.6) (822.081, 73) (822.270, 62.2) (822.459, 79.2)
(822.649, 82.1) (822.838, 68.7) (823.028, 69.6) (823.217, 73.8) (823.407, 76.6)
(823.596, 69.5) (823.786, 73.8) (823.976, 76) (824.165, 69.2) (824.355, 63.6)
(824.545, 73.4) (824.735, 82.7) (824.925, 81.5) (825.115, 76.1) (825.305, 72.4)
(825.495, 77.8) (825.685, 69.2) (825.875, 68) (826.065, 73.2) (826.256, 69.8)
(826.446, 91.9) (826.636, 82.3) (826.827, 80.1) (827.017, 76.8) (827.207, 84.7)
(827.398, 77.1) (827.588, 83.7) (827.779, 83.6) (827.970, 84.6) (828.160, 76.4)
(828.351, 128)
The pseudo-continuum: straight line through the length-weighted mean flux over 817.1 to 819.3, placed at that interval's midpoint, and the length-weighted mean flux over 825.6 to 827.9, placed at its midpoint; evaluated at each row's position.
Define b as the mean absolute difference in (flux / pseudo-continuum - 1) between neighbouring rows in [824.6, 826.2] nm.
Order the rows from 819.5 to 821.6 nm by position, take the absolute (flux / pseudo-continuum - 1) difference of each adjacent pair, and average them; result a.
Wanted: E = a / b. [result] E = 1.63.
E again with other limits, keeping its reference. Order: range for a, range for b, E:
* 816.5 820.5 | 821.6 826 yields 1.58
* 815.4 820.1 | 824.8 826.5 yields 1.20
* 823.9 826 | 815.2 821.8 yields 0.75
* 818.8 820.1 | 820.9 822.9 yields 1.62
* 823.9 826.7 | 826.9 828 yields 1.52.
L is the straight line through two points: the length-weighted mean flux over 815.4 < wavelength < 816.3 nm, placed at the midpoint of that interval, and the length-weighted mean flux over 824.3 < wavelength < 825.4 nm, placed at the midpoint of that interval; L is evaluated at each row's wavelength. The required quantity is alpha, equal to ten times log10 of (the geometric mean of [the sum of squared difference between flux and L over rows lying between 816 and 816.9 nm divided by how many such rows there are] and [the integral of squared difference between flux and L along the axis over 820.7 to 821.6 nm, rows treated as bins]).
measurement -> 12.6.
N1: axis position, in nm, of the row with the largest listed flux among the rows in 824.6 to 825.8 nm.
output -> 824.735 nm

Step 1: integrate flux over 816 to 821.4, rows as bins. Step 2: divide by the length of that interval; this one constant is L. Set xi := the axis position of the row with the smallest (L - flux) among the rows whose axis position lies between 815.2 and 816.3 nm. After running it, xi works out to 815.294 nm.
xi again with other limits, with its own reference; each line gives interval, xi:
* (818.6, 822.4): 820.379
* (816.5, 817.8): 817.738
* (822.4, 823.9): 822.649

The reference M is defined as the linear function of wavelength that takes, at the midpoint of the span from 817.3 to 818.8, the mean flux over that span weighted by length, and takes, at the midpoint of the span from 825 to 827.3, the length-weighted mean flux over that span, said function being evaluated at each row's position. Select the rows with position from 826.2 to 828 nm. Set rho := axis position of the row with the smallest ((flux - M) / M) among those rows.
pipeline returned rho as 826.256 nm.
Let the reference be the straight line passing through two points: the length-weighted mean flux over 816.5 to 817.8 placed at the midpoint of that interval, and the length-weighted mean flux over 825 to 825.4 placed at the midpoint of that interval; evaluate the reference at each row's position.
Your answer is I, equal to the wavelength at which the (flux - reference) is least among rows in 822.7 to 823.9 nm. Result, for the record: 822.838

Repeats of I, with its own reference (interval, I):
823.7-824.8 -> 824.355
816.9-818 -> 817.550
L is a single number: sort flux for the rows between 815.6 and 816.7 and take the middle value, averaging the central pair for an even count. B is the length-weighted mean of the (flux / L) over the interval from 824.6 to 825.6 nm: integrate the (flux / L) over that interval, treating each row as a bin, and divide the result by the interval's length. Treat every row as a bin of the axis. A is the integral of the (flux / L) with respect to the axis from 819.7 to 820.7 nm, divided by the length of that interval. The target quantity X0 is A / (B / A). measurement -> 0.96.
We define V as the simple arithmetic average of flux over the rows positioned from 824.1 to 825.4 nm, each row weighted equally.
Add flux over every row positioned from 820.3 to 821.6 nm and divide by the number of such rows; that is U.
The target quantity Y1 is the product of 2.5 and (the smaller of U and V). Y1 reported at 185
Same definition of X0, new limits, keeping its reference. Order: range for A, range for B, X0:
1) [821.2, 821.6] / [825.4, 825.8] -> 1.08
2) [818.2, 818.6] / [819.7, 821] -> 0.84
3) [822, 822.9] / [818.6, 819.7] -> 0.90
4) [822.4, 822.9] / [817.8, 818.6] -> 0.94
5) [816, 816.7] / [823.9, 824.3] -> 1.16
